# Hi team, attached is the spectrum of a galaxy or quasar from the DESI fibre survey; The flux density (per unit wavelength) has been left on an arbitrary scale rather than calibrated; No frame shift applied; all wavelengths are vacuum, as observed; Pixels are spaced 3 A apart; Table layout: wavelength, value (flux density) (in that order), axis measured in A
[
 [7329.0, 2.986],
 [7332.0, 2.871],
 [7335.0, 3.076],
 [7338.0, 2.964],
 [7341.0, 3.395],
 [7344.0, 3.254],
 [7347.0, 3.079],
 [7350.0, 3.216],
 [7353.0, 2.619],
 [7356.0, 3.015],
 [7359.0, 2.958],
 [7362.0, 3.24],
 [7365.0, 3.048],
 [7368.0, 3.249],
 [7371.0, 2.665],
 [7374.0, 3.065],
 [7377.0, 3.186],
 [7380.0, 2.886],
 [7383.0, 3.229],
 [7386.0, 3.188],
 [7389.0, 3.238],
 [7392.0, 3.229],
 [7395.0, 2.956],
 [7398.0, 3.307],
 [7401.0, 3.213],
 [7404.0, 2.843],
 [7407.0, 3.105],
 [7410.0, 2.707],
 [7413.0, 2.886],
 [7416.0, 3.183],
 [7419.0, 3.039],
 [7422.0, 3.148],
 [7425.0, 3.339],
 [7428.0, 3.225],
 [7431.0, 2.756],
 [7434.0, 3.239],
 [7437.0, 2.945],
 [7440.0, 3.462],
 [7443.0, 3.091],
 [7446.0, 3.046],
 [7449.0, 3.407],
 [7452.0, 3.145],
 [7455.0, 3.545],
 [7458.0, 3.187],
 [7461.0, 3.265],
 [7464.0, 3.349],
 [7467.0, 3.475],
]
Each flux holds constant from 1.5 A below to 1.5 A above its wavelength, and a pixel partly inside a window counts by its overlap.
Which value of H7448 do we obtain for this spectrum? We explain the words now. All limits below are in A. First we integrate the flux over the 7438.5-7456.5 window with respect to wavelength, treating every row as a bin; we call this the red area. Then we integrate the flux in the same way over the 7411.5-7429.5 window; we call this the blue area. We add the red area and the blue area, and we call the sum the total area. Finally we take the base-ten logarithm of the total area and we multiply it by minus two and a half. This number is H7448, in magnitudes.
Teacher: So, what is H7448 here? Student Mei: -5.16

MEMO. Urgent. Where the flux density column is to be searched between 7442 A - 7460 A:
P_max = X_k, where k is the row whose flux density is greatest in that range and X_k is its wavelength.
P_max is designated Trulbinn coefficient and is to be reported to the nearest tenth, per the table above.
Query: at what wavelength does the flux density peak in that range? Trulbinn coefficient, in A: 7455.0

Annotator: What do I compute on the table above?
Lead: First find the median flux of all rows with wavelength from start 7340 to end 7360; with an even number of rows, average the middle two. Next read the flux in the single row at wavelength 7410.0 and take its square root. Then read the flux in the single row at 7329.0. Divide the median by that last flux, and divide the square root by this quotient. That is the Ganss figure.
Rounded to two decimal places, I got 1.60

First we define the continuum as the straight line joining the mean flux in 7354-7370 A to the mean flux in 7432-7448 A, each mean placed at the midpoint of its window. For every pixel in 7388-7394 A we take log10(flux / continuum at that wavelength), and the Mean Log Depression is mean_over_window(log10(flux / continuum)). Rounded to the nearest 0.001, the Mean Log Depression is 0.015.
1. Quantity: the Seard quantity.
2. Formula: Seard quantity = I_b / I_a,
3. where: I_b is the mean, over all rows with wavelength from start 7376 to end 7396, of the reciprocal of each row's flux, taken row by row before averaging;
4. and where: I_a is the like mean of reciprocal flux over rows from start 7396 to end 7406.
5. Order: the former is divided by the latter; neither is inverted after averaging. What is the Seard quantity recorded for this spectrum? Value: 0.99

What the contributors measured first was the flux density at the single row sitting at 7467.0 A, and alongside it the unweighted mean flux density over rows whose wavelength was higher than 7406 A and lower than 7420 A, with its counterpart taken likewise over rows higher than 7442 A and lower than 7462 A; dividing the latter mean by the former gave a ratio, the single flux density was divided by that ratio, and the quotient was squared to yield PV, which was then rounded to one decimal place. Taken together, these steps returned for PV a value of 10.2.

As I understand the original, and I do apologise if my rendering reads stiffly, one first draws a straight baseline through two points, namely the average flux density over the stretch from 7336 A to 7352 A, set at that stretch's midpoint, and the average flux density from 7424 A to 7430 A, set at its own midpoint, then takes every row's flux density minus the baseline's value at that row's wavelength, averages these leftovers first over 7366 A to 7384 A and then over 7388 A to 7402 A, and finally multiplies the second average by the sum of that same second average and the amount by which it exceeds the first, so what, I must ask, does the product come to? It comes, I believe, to 0.00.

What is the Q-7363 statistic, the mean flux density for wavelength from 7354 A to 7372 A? 3.03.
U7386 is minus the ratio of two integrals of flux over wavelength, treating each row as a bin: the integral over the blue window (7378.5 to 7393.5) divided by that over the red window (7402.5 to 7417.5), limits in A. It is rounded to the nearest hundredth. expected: -1.07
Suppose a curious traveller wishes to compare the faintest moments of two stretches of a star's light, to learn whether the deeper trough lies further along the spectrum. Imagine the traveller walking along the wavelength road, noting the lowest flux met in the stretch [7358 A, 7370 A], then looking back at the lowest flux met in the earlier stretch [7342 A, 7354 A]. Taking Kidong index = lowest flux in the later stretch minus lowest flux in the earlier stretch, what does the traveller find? 0.34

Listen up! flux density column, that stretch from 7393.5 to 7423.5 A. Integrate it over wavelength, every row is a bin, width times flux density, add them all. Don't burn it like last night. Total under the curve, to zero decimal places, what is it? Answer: 91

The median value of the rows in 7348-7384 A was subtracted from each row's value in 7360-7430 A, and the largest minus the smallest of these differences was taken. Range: 0.67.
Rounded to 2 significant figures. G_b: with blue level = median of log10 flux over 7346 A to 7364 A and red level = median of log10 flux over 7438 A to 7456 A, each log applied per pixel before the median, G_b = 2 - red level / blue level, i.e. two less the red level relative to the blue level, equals 0.94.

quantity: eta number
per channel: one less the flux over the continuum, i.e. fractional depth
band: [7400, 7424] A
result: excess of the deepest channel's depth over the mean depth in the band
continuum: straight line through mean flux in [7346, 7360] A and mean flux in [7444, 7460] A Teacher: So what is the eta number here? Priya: 0.097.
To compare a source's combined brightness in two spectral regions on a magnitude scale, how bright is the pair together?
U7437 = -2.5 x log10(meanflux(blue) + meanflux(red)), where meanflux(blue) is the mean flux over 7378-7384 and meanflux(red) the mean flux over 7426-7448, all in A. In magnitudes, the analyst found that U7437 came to -1.98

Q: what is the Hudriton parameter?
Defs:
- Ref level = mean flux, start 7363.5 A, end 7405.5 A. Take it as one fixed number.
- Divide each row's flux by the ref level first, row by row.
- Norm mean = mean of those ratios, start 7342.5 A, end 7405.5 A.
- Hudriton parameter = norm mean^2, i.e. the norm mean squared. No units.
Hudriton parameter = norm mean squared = 0.99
